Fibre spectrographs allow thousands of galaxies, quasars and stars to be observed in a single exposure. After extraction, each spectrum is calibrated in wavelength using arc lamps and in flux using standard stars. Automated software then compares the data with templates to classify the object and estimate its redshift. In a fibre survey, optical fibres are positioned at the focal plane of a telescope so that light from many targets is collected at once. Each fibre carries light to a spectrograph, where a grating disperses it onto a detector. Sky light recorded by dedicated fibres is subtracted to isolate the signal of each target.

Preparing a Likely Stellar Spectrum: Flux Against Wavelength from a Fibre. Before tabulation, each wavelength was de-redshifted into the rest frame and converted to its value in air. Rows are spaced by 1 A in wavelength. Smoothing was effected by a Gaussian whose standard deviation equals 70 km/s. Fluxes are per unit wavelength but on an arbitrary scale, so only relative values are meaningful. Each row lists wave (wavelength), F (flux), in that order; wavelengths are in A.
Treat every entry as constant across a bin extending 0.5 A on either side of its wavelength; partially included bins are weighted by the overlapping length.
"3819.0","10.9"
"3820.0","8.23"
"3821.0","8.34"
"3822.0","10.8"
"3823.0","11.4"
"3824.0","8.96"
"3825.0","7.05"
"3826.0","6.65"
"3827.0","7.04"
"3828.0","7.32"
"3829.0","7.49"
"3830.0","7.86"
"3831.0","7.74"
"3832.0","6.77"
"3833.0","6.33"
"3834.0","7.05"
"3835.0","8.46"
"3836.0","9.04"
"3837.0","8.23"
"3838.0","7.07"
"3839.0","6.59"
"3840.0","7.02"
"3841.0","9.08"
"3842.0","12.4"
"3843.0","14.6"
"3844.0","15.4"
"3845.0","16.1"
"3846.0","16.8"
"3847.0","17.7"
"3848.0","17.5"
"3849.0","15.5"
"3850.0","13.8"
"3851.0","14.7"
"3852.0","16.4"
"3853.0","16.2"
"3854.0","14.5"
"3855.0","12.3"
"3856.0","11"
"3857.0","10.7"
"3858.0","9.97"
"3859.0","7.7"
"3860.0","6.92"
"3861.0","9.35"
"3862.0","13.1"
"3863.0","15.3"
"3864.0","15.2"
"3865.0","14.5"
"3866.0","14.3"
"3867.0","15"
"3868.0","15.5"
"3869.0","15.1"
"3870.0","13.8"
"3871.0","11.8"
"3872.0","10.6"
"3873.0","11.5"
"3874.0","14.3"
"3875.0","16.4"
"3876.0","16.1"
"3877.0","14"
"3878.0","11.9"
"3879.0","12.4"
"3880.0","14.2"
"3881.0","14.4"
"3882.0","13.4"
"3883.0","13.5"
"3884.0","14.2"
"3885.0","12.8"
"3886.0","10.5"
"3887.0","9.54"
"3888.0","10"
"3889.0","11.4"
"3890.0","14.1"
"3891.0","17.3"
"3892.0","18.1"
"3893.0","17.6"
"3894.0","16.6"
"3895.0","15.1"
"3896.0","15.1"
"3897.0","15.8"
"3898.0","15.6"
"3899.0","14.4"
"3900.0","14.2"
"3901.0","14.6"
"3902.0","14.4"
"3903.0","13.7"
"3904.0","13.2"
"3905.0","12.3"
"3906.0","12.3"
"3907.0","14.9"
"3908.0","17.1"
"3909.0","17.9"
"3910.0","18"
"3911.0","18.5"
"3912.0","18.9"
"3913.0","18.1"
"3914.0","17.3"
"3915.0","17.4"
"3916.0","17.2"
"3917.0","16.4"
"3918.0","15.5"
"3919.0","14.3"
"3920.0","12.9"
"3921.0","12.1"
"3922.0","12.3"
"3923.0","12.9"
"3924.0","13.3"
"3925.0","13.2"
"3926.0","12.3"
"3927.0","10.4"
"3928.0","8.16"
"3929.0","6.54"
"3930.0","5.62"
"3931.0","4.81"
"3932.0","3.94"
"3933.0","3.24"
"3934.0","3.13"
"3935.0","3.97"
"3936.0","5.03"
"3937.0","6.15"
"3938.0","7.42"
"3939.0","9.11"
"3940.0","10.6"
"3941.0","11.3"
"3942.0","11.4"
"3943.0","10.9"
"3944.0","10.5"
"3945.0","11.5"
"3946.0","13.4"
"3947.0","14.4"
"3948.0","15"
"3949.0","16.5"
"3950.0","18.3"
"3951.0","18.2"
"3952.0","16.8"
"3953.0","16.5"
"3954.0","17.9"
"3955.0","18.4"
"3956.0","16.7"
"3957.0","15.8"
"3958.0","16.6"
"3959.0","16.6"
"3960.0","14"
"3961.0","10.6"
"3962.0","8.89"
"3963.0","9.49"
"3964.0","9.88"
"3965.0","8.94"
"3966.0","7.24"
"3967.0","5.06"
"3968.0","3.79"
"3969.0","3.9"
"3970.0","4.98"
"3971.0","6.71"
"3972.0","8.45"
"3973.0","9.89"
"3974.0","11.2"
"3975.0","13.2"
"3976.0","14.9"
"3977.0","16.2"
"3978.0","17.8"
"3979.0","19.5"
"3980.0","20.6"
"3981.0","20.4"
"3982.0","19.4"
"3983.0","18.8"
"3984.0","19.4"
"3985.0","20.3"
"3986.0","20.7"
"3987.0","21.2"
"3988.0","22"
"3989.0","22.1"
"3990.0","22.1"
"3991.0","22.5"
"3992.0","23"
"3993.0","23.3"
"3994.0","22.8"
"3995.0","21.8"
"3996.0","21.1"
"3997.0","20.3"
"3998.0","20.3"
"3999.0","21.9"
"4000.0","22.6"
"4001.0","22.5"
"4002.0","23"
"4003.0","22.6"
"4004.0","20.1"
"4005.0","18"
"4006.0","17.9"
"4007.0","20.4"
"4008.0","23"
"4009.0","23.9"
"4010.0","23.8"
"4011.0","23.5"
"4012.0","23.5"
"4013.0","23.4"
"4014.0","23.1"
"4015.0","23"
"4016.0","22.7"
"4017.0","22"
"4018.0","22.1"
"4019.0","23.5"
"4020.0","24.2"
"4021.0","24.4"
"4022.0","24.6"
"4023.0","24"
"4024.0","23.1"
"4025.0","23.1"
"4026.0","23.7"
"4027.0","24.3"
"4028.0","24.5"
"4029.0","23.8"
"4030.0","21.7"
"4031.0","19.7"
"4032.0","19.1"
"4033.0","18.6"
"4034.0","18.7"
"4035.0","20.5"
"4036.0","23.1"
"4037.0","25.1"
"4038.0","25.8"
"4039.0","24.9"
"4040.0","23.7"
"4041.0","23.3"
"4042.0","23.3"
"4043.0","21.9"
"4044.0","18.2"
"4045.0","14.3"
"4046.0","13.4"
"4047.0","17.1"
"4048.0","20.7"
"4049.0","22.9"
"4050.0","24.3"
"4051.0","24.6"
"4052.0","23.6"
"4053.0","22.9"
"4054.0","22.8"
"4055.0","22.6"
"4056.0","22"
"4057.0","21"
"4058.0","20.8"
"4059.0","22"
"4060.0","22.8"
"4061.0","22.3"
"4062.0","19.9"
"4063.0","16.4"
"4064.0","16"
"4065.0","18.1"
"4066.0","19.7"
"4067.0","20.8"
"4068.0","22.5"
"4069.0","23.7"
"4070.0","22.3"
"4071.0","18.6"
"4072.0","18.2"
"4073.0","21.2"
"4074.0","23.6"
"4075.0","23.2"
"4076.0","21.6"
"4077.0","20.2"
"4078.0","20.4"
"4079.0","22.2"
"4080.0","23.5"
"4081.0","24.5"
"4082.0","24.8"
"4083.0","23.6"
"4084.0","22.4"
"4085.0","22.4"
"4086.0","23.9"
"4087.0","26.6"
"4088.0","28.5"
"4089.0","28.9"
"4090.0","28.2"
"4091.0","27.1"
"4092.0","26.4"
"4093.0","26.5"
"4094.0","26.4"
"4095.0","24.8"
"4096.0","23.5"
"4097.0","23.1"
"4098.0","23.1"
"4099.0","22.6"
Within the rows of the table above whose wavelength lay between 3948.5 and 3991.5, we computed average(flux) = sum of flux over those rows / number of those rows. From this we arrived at 15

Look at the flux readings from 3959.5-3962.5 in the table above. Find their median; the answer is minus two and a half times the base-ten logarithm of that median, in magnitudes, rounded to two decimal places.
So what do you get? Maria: -2.56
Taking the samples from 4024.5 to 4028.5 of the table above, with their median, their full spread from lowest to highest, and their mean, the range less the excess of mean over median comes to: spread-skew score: 1.5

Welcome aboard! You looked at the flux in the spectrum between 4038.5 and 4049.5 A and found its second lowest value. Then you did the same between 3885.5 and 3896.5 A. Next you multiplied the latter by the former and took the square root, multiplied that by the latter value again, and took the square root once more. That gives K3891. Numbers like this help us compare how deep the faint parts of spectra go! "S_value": 11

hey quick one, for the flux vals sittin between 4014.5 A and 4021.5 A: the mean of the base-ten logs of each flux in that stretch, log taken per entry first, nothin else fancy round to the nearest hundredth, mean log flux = 1.36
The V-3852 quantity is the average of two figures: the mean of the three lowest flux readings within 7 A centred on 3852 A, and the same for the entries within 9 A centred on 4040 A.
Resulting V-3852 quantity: 17.3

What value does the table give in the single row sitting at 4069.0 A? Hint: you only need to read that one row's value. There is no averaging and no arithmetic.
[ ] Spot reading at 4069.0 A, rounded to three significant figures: 23.7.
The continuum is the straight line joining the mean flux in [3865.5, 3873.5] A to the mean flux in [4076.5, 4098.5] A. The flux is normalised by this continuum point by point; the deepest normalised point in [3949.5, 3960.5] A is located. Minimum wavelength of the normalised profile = 3960.0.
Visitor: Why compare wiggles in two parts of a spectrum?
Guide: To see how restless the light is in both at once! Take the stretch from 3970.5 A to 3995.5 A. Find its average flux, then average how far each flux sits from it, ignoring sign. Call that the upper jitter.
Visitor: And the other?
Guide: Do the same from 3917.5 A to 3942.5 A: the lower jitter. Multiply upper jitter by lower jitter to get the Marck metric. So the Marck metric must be 13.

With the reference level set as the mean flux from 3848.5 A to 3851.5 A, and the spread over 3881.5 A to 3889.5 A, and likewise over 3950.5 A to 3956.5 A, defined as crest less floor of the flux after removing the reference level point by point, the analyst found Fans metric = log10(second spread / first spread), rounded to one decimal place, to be -0.4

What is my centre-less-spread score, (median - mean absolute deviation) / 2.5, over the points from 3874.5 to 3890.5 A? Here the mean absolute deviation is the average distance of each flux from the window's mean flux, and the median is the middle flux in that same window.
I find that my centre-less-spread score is 5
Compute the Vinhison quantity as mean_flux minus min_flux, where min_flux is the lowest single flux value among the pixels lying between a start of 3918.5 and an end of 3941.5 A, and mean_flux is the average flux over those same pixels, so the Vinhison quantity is 5.7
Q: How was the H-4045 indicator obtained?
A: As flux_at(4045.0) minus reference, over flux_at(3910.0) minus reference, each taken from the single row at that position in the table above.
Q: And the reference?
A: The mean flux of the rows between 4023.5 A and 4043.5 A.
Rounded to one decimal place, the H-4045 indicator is 1.8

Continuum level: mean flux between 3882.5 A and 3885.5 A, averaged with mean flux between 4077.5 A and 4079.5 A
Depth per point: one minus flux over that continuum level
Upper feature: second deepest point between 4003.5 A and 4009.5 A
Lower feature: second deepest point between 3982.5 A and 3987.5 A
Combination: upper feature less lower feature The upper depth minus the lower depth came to 0.1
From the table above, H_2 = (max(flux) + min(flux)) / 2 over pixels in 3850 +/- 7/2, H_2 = 16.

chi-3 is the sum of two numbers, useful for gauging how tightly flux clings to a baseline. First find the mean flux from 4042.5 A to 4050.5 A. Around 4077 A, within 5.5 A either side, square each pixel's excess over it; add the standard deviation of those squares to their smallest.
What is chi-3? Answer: 12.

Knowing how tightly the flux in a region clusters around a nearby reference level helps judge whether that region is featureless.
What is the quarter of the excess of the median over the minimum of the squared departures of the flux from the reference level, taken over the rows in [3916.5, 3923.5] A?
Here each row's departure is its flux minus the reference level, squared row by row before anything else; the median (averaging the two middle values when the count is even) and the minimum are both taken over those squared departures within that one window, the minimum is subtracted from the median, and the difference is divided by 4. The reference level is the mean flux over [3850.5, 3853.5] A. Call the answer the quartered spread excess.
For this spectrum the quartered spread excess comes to 2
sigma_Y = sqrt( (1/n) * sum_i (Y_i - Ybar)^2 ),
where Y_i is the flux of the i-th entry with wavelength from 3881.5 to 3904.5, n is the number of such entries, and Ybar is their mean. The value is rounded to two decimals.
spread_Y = 2.22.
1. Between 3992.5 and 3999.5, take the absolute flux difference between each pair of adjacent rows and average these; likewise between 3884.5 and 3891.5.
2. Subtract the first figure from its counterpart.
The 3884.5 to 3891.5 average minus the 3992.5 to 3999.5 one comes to 1.1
